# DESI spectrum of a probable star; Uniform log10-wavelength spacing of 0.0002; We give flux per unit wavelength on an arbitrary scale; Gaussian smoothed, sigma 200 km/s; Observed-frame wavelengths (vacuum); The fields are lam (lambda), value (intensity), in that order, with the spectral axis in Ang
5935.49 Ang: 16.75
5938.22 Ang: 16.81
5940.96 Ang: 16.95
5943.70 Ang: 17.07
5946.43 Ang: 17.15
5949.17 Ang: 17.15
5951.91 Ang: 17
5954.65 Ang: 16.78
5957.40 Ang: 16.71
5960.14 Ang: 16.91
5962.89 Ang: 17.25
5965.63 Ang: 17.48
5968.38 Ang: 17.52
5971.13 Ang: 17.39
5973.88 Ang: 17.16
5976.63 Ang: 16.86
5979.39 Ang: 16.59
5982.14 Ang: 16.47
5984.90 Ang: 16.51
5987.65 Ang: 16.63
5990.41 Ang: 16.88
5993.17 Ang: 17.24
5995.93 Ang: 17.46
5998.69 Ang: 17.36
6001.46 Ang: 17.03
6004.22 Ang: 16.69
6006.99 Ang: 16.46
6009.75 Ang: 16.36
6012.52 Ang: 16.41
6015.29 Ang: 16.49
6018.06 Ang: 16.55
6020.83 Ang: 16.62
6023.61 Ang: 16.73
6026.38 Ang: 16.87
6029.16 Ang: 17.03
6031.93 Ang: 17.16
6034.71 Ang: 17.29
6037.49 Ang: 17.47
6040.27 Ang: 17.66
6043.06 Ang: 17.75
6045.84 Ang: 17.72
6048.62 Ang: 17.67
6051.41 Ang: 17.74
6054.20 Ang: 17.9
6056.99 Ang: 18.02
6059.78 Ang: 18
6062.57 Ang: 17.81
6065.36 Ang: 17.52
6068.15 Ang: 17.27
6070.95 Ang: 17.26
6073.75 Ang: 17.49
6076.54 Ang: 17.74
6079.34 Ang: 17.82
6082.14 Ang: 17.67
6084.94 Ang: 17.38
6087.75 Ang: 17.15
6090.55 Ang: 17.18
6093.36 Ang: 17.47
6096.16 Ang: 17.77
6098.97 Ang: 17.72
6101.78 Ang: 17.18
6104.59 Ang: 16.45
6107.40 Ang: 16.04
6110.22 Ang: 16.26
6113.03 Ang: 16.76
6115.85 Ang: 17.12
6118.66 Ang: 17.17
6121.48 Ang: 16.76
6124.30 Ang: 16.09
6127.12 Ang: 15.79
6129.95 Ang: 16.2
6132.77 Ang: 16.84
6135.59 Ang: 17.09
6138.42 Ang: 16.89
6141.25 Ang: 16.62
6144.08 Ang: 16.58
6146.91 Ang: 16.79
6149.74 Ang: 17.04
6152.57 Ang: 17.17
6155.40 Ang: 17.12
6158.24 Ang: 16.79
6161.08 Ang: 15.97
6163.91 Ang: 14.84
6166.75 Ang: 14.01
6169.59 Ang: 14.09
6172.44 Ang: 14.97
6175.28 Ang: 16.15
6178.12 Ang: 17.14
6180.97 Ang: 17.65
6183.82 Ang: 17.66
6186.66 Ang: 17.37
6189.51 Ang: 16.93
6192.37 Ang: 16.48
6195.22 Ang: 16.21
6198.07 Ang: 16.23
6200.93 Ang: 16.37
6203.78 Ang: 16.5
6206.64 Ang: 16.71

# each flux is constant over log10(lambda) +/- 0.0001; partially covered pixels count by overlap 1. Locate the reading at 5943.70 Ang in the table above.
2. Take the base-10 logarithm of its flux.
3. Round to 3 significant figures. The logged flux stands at 1.23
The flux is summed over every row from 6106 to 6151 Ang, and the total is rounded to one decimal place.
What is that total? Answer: 266.0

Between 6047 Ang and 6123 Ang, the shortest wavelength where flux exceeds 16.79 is 6048.62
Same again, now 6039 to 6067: 6040.27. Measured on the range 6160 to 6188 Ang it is 6178.12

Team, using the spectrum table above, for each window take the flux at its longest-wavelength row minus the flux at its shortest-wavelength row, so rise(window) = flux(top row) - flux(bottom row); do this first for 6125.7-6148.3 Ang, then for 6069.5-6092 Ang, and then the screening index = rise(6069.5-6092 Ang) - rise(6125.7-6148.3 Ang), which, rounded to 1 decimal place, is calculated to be -1.1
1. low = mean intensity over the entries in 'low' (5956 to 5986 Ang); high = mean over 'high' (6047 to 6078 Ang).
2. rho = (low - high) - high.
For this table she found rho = -18.4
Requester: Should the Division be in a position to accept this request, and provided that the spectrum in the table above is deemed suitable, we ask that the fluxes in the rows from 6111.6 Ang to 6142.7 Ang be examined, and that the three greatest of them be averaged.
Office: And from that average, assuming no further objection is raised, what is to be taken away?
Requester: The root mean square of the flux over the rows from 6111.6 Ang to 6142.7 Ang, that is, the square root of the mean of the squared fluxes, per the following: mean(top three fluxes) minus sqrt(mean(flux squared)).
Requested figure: 0.45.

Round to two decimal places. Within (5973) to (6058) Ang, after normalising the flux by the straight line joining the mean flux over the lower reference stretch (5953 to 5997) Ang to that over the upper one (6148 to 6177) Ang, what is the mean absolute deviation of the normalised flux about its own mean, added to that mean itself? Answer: 1.05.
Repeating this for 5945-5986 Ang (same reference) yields 1.01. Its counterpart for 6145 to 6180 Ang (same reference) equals 1.08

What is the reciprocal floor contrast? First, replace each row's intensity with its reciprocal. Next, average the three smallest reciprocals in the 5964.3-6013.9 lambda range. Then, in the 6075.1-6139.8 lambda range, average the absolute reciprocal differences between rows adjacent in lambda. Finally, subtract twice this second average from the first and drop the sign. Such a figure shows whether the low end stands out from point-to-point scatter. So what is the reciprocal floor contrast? 0.0549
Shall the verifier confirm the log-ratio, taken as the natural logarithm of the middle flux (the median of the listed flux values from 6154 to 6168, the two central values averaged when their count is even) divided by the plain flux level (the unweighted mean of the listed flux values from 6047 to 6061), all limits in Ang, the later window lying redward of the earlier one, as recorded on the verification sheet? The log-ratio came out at -0.112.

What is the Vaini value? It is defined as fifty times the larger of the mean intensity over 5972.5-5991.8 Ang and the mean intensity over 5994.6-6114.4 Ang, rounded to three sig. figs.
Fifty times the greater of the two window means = 861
